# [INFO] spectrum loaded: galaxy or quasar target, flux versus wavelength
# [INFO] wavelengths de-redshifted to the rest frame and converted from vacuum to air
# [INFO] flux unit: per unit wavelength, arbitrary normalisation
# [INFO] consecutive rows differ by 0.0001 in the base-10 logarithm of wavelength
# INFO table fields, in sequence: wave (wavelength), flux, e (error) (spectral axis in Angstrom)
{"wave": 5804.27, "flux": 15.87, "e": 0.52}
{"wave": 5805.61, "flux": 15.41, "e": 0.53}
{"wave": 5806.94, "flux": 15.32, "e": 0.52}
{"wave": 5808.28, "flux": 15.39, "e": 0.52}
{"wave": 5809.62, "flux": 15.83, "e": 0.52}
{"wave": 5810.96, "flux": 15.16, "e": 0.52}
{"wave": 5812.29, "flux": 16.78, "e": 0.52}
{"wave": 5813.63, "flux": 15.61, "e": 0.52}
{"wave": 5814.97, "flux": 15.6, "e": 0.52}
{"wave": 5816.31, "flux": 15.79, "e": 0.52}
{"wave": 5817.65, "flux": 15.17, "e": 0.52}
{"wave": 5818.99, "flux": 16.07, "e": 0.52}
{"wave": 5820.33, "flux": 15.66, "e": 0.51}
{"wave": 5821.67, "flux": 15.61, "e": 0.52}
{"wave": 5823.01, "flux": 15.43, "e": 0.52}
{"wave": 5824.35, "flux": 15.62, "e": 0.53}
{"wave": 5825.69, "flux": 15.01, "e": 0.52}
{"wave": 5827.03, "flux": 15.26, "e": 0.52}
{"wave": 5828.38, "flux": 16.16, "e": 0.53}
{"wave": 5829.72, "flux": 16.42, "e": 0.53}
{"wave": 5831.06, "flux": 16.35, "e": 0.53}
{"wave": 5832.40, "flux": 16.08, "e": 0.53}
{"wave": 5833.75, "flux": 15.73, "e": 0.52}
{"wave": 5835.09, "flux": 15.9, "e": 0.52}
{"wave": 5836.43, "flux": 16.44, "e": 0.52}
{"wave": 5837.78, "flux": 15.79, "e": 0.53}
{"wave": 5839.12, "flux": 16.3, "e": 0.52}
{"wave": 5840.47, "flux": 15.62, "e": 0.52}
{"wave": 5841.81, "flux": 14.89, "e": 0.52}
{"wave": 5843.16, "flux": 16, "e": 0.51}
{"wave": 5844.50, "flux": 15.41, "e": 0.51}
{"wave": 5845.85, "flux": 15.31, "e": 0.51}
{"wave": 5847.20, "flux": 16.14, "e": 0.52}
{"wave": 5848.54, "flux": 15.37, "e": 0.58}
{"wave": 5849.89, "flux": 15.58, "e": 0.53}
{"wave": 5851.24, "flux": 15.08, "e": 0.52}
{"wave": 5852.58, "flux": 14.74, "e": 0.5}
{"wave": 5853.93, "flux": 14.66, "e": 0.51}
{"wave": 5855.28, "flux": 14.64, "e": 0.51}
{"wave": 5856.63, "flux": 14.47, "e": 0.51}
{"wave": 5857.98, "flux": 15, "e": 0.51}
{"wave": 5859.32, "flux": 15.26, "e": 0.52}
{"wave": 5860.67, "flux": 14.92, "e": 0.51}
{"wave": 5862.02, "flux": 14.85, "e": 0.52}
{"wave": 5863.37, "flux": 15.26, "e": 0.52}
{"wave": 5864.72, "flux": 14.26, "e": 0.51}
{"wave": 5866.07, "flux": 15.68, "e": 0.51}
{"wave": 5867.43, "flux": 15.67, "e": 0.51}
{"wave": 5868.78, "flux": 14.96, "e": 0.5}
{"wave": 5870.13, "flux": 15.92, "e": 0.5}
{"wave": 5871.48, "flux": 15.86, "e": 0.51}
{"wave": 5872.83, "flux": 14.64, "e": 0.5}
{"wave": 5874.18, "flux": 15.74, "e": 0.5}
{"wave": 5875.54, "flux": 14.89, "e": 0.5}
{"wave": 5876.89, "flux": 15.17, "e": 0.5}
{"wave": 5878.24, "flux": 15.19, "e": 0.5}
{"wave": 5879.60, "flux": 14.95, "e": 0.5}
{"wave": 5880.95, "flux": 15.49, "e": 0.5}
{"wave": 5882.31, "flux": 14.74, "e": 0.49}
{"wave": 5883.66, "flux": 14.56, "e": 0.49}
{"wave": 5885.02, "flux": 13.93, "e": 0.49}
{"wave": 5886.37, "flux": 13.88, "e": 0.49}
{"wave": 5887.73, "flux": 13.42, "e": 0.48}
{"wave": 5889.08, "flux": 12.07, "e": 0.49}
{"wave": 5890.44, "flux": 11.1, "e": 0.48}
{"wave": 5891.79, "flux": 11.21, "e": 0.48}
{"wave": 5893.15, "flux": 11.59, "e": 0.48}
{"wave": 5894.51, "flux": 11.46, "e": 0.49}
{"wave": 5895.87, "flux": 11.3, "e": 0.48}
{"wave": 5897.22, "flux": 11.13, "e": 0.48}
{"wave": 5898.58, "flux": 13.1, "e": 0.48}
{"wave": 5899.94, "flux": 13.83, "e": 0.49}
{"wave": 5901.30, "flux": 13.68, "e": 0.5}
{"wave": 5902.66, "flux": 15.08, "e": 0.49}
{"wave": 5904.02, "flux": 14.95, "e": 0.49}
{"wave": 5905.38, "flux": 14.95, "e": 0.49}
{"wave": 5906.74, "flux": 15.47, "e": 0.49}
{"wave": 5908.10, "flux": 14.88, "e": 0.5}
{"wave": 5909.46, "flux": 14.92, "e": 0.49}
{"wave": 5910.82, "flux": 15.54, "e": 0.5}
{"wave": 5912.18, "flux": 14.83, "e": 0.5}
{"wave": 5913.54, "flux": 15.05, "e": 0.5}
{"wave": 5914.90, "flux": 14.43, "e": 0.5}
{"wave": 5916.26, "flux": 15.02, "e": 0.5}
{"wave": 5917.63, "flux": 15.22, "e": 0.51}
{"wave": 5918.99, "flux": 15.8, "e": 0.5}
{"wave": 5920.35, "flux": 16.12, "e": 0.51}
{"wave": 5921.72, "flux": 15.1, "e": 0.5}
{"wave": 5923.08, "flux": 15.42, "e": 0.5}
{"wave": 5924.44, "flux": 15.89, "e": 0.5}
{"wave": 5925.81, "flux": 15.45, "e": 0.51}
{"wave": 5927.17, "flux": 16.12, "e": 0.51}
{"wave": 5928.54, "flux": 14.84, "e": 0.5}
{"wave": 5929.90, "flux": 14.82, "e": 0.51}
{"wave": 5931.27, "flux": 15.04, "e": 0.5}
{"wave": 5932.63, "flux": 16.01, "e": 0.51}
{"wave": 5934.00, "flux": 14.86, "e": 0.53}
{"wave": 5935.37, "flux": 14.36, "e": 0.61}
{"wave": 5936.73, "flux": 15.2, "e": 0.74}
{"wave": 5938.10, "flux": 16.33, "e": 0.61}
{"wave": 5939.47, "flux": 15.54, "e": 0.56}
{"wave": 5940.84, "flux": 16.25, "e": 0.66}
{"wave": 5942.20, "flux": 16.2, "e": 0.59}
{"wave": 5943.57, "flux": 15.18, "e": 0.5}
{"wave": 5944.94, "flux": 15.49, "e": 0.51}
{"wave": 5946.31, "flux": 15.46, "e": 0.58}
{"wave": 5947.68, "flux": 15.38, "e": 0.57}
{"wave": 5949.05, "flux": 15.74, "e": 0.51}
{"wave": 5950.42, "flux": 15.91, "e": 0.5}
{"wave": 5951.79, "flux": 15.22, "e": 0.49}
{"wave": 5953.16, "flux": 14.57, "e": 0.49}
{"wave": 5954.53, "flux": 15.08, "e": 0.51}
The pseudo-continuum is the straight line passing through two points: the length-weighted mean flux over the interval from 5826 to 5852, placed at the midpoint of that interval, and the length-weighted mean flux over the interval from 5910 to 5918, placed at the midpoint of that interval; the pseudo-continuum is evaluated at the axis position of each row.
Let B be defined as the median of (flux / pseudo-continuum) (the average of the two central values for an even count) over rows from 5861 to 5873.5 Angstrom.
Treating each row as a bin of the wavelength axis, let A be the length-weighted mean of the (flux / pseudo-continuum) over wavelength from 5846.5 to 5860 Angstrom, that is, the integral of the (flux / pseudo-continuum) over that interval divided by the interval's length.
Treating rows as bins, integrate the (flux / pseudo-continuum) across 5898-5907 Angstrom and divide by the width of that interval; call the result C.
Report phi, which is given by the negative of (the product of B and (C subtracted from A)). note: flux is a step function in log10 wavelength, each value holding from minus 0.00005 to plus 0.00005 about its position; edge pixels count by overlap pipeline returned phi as -0.01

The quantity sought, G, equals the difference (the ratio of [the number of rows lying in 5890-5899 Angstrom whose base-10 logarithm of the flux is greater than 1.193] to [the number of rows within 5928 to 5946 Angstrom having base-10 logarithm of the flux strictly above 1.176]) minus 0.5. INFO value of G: -0.5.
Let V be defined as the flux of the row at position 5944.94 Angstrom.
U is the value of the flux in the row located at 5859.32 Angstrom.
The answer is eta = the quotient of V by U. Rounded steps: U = 15.26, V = 15.49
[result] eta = 1.02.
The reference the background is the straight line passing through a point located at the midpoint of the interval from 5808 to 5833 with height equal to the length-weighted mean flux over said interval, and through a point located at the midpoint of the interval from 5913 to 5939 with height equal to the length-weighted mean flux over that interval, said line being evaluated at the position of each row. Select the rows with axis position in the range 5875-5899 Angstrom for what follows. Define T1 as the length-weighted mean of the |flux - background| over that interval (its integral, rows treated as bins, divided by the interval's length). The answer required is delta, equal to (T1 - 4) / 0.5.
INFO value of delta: -3.6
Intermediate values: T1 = 2.20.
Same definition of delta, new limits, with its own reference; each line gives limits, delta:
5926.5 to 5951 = -7.0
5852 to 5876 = -6.8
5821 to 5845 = -7.2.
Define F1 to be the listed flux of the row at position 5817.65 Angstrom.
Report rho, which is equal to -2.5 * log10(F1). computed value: -2.95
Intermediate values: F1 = 15.17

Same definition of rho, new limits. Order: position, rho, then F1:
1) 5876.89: -2.95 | 15.17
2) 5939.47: -2.98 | 15.54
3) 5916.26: -2.94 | 15.02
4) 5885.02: -2.86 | 13.93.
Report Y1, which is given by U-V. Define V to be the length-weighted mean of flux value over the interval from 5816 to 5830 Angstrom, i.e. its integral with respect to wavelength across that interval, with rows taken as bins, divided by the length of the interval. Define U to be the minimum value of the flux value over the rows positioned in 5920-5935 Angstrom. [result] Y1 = -1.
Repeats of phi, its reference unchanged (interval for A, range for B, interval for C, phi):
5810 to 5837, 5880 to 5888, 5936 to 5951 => 0.07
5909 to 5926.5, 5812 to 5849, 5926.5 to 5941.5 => 0.02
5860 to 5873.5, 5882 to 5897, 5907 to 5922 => 0.02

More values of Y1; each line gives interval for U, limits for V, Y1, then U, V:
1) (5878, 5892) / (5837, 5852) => -4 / 11.1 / 15.6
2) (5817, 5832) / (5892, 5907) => 2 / 15.01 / 13.2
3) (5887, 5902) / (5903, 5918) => -4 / 11.1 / 15.0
